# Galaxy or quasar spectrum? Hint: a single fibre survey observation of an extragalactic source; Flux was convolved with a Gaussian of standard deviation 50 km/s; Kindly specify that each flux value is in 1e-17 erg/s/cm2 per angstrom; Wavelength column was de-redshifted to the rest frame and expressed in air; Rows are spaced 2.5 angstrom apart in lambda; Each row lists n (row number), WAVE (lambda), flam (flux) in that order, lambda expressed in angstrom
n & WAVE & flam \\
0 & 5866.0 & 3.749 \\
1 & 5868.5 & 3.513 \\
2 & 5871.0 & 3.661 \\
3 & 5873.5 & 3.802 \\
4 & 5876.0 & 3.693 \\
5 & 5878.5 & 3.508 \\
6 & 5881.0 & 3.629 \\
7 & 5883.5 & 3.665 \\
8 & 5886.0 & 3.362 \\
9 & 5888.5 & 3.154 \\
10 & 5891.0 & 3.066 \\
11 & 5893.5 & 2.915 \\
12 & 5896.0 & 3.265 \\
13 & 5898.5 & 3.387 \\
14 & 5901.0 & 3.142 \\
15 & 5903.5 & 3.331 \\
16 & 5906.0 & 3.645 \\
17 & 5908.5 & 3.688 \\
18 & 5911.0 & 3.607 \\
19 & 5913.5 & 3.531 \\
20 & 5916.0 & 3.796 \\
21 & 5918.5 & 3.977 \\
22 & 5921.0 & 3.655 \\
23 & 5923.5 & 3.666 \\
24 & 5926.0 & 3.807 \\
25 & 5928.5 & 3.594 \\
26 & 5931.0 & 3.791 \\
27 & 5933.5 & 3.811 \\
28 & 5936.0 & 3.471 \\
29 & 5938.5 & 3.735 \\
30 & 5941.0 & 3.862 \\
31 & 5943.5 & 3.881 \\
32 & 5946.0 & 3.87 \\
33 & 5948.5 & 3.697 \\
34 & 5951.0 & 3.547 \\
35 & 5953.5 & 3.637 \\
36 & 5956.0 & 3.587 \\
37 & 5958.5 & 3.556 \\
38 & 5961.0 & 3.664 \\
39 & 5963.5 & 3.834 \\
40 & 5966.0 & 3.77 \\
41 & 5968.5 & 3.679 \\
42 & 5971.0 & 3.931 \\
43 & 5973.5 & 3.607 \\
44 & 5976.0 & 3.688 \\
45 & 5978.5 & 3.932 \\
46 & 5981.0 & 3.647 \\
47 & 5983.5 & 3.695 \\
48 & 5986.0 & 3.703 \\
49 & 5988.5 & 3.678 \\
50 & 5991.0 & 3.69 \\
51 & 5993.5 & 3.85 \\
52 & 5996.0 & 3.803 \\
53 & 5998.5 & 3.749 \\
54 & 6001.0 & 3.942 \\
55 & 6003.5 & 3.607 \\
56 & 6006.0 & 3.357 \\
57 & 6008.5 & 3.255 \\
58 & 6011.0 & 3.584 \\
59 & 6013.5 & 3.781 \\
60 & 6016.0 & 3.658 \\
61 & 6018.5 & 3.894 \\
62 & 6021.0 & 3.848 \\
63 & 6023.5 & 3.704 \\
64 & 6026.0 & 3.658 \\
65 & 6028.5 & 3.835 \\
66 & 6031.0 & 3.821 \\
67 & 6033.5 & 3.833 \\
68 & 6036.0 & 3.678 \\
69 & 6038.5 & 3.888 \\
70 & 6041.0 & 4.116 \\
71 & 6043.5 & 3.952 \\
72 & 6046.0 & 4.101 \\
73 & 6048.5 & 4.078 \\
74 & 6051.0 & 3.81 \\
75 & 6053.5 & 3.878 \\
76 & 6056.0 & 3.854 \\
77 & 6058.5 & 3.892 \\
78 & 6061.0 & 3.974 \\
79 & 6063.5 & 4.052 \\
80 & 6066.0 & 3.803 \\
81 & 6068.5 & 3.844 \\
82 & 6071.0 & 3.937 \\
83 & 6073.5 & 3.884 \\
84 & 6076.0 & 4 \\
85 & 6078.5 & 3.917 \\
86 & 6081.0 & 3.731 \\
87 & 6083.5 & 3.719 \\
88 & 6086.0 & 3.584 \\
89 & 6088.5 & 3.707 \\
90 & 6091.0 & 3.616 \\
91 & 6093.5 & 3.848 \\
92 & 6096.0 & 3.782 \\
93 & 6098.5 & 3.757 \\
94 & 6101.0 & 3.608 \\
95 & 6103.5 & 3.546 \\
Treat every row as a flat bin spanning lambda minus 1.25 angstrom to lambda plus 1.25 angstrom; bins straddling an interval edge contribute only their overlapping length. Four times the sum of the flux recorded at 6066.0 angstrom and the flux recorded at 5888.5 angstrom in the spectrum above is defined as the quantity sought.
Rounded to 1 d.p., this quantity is 27.8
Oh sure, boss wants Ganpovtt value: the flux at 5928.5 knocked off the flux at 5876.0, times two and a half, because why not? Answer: 0.25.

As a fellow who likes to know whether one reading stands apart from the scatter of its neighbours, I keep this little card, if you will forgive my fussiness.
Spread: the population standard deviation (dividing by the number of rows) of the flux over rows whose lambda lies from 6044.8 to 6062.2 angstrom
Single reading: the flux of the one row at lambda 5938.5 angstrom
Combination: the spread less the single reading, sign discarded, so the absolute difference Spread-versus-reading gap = 3.63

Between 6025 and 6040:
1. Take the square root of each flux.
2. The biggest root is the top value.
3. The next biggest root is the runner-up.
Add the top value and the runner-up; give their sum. 3.93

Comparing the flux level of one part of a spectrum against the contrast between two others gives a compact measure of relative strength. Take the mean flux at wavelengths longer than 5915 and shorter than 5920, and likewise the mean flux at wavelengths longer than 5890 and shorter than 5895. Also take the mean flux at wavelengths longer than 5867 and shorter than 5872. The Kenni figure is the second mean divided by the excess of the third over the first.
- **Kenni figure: -10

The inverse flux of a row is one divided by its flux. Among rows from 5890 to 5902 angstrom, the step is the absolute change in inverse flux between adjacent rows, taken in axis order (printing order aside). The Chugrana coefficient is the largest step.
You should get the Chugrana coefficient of 0.037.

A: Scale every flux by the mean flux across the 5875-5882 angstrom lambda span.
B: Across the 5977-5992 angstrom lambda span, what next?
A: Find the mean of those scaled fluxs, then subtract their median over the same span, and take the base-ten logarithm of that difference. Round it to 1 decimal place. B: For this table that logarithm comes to -2.1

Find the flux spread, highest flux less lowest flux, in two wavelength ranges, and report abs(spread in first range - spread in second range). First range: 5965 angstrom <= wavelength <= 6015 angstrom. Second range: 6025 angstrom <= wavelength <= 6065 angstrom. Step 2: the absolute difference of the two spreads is 0.23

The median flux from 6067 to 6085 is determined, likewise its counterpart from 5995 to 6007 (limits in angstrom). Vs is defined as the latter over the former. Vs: 0.965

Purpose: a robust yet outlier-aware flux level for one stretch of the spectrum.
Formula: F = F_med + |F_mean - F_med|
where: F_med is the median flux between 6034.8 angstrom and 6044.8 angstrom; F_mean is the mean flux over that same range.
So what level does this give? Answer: 3.93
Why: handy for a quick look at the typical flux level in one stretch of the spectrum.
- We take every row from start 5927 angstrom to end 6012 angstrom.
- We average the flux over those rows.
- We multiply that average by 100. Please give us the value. 370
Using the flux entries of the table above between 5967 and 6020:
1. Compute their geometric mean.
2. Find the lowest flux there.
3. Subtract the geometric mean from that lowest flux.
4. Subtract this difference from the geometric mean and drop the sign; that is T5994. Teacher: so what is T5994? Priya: 4.14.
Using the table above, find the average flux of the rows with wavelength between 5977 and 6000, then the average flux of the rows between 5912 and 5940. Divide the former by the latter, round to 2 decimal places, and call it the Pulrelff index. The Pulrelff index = 1.01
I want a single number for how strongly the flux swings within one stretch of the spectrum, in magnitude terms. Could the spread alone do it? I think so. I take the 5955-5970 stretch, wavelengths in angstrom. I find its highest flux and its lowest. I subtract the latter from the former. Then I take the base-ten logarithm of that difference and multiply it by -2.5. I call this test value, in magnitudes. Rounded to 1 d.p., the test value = 1.4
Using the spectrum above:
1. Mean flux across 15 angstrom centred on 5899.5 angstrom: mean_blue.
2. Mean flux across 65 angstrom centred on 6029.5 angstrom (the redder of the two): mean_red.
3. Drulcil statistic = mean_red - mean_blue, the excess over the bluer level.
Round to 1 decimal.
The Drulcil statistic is 0.5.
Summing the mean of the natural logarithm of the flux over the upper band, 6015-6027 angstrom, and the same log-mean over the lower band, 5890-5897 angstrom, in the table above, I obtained 2.45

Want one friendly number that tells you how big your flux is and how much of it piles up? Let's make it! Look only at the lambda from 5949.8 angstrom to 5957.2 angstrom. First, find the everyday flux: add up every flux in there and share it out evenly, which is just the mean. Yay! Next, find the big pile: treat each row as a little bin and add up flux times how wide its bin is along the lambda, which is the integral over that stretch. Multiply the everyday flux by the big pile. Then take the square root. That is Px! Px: 9.8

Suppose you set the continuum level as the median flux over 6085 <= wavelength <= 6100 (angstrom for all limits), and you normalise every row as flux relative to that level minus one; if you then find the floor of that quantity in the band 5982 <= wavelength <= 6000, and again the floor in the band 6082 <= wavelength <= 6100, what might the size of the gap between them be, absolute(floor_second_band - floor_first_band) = 0.03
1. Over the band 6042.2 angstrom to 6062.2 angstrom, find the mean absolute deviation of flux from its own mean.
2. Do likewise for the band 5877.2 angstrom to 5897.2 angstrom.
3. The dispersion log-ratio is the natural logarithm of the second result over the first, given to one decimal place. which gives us 1.0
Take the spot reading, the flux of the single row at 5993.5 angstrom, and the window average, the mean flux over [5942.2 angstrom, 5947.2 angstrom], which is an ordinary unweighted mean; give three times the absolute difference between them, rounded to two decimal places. 0.08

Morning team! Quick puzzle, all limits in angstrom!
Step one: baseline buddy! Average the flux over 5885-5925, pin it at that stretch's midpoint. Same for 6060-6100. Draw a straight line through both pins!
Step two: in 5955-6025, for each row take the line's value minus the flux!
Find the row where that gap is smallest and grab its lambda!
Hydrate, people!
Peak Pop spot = 5971.0 angstrom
